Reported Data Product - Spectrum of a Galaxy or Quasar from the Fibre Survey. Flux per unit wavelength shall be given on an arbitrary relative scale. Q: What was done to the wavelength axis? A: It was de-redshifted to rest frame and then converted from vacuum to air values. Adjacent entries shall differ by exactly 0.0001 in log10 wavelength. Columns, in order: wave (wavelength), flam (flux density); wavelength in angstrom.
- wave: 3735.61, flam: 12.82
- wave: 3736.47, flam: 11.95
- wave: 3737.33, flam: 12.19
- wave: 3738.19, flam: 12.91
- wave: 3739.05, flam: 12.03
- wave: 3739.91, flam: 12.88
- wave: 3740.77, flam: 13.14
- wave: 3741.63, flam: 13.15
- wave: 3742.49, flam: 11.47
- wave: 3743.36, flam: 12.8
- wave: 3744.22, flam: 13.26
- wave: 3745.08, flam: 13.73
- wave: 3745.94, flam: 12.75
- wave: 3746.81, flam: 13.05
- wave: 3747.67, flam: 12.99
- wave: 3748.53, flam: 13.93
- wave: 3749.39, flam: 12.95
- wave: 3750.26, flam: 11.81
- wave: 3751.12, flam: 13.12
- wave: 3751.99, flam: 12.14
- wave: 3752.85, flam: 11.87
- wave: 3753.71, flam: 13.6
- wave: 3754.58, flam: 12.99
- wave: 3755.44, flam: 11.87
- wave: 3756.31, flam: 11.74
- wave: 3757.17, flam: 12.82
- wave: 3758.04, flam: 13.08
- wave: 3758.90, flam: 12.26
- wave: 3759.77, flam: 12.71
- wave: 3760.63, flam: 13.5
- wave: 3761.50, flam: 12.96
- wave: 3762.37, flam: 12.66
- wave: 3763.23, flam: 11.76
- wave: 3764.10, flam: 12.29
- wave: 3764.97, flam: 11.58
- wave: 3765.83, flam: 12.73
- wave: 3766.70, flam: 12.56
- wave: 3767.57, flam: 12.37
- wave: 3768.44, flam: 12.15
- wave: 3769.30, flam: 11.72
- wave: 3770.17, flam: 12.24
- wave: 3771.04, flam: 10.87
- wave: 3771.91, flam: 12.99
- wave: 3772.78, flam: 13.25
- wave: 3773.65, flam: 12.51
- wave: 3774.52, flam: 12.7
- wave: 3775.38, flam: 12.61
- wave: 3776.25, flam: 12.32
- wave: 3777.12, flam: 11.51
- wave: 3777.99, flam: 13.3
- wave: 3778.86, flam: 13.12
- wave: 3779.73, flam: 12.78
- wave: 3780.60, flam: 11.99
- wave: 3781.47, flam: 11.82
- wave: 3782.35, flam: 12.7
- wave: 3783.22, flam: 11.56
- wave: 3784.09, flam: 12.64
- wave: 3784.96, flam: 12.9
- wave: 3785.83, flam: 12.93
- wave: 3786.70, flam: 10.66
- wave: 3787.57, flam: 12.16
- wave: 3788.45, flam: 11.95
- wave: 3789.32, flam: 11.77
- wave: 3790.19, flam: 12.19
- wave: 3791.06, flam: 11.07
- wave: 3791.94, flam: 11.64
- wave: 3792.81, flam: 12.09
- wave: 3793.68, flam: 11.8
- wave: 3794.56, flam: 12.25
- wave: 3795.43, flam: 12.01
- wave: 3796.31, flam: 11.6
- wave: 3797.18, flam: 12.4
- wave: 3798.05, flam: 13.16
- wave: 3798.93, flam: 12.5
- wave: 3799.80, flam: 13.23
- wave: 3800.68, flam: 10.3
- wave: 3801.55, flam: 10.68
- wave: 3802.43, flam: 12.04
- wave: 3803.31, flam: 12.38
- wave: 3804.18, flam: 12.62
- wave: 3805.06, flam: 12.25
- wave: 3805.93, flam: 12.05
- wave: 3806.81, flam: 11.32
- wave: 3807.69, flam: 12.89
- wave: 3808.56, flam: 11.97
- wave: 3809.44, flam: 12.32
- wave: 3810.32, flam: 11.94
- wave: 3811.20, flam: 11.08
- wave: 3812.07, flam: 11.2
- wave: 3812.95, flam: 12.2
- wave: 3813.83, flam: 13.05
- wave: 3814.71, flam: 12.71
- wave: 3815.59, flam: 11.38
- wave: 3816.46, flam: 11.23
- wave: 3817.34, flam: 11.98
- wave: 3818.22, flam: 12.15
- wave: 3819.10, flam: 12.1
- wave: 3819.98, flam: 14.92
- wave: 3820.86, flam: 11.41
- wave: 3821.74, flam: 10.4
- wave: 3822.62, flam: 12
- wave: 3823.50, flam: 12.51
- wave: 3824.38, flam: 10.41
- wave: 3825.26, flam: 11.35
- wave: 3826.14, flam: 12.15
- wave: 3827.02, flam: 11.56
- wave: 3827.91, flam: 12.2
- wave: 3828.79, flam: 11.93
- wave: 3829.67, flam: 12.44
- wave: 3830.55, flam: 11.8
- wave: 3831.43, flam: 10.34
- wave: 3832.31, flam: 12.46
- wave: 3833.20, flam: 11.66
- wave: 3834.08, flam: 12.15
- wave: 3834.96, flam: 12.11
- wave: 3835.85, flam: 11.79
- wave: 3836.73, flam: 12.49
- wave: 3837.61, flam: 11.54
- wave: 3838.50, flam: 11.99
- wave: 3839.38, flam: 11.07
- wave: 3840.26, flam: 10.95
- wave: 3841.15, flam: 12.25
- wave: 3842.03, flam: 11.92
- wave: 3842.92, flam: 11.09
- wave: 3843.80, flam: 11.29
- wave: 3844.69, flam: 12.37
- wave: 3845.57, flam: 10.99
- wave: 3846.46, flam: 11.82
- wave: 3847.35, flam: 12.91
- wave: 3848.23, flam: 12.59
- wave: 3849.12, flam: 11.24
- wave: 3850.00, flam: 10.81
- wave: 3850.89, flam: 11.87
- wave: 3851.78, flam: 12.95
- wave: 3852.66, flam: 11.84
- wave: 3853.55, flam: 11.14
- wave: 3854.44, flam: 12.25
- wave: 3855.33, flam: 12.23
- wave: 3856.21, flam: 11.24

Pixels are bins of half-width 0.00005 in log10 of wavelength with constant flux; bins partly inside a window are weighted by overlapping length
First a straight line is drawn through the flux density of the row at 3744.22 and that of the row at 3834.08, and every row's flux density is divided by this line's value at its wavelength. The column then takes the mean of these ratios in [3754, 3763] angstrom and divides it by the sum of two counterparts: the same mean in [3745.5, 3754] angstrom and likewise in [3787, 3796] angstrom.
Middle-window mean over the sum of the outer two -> 0.507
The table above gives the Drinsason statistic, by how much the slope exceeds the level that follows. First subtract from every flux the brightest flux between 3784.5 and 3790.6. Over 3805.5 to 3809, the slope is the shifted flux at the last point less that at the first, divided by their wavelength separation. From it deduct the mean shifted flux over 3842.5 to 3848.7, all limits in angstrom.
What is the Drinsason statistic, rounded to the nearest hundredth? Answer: 1.03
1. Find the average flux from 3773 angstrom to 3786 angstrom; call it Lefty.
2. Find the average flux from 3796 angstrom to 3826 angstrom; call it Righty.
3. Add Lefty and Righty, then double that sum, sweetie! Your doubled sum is 49.0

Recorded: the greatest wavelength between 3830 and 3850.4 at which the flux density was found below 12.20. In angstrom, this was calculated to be 3850.00 angstrom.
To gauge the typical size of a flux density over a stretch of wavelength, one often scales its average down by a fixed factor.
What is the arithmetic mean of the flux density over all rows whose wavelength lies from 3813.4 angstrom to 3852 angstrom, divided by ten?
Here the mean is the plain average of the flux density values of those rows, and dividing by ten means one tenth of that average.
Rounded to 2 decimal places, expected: 1.19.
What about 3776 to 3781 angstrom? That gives 1.25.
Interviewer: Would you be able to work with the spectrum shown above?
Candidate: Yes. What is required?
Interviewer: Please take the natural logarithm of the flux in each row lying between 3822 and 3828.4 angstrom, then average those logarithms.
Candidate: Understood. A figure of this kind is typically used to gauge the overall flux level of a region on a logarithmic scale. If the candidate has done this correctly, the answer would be 2.46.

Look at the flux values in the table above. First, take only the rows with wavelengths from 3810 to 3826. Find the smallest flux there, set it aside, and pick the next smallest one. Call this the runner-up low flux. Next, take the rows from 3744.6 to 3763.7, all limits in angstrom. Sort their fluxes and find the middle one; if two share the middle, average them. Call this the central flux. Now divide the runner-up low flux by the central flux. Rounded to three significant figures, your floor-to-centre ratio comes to 0.808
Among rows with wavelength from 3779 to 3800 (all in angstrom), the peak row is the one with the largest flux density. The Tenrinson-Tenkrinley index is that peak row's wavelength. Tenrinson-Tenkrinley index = 3799.80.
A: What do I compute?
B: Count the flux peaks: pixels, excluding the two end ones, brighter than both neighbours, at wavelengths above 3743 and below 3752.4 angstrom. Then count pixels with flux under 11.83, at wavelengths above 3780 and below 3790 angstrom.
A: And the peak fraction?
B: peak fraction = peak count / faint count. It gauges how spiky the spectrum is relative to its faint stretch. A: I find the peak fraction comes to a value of 1.0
